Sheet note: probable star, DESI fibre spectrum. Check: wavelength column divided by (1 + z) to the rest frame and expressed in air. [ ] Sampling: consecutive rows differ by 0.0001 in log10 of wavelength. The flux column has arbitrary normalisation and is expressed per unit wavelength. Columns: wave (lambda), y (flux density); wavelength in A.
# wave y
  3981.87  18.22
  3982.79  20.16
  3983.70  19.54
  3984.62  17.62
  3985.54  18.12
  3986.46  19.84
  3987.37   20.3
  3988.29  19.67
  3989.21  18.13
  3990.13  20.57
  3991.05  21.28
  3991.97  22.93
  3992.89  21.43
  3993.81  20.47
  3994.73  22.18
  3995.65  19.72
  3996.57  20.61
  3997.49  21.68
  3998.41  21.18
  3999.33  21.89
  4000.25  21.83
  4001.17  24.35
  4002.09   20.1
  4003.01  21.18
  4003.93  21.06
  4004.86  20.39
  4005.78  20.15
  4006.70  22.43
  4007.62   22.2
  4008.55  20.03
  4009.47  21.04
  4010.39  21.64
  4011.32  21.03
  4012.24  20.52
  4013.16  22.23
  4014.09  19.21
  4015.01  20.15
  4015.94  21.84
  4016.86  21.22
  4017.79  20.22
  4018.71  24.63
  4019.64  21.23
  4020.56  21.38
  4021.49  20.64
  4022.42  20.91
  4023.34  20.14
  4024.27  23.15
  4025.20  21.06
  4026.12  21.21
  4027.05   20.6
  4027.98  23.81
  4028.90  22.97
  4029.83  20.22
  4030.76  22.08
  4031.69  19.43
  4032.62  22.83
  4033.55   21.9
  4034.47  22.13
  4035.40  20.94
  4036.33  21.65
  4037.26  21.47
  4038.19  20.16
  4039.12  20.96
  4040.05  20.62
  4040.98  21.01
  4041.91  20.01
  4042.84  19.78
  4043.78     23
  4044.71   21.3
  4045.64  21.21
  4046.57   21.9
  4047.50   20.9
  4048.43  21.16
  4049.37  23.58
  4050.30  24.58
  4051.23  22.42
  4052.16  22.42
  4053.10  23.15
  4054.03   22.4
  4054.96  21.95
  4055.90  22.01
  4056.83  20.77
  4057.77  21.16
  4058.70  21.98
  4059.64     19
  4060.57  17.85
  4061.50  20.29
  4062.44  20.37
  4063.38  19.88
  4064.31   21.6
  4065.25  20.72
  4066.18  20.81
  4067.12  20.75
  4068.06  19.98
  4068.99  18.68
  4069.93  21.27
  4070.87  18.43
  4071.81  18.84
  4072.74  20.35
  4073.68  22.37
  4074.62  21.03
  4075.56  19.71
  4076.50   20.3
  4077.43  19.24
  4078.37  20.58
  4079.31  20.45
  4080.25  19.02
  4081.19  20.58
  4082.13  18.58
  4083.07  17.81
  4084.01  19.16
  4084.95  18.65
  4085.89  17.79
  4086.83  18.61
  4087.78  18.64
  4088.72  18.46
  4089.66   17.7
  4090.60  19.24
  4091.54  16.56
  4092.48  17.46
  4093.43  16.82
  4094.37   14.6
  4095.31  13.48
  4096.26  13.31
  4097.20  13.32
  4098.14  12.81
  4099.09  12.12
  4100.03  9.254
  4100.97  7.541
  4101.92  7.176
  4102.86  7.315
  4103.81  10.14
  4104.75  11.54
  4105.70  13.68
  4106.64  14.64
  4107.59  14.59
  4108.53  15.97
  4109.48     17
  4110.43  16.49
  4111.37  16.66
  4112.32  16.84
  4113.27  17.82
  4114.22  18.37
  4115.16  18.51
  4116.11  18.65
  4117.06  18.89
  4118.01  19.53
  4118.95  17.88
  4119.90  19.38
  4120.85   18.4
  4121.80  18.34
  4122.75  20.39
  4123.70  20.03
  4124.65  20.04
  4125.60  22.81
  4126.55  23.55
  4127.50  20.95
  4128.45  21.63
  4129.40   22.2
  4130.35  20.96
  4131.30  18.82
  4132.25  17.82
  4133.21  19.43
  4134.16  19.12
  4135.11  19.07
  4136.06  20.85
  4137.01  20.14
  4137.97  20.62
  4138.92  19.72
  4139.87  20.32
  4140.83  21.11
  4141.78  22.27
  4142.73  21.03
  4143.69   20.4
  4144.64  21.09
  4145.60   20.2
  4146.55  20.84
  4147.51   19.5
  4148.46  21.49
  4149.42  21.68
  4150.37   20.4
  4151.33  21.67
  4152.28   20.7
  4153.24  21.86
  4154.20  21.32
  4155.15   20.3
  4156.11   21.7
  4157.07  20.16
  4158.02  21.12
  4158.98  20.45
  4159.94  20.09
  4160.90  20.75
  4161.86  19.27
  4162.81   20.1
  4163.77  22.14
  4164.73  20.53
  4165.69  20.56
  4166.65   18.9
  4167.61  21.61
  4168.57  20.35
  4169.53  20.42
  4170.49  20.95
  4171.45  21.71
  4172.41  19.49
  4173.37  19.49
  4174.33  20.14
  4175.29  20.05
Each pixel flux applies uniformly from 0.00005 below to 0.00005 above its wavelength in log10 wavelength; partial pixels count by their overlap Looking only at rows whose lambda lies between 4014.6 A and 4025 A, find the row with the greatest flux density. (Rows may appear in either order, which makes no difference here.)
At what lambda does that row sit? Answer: 4018.71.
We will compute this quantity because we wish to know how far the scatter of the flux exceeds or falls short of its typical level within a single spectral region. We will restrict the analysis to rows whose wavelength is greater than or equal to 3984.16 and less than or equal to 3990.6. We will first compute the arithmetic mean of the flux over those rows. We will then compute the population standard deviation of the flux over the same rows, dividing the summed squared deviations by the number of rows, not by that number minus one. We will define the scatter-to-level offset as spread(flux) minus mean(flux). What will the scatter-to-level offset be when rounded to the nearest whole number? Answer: -18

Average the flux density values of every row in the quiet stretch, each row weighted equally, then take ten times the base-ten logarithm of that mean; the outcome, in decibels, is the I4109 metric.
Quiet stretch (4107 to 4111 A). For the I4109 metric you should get 12.0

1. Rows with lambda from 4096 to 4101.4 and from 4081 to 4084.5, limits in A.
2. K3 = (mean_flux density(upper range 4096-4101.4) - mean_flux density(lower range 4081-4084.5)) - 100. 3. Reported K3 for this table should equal -108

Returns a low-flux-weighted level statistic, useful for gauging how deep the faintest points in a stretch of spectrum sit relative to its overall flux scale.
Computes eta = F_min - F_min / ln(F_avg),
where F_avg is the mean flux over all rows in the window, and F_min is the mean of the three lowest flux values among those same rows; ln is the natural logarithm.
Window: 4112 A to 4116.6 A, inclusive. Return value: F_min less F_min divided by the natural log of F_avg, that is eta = 11.6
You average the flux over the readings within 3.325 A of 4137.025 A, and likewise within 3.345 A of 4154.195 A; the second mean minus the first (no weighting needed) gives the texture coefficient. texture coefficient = 1.1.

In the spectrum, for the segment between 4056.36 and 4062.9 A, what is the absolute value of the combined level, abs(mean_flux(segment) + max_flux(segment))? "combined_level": 42.2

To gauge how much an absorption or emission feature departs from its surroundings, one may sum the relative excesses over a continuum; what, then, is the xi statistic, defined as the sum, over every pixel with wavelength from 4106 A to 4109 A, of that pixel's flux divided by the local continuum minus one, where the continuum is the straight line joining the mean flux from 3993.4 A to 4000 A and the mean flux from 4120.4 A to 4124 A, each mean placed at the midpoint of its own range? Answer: -0.7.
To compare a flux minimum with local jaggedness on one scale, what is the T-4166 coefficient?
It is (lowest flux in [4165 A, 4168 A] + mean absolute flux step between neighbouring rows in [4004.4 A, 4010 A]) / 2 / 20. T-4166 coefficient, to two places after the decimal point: 0.50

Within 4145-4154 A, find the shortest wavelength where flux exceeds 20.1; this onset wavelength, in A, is 4145.60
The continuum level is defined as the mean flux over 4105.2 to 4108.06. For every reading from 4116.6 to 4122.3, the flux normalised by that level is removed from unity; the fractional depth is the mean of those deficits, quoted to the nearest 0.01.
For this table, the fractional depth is -0.31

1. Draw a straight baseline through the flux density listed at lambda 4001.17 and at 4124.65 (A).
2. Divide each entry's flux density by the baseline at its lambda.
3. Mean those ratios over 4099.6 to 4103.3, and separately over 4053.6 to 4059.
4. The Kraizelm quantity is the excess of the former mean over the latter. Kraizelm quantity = -0.59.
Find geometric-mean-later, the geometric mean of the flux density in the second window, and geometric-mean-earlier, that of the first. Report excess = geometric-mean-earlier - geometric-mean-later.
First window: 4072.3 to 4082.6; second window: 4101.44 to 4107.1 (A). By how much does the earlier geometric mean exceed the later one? 9.8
